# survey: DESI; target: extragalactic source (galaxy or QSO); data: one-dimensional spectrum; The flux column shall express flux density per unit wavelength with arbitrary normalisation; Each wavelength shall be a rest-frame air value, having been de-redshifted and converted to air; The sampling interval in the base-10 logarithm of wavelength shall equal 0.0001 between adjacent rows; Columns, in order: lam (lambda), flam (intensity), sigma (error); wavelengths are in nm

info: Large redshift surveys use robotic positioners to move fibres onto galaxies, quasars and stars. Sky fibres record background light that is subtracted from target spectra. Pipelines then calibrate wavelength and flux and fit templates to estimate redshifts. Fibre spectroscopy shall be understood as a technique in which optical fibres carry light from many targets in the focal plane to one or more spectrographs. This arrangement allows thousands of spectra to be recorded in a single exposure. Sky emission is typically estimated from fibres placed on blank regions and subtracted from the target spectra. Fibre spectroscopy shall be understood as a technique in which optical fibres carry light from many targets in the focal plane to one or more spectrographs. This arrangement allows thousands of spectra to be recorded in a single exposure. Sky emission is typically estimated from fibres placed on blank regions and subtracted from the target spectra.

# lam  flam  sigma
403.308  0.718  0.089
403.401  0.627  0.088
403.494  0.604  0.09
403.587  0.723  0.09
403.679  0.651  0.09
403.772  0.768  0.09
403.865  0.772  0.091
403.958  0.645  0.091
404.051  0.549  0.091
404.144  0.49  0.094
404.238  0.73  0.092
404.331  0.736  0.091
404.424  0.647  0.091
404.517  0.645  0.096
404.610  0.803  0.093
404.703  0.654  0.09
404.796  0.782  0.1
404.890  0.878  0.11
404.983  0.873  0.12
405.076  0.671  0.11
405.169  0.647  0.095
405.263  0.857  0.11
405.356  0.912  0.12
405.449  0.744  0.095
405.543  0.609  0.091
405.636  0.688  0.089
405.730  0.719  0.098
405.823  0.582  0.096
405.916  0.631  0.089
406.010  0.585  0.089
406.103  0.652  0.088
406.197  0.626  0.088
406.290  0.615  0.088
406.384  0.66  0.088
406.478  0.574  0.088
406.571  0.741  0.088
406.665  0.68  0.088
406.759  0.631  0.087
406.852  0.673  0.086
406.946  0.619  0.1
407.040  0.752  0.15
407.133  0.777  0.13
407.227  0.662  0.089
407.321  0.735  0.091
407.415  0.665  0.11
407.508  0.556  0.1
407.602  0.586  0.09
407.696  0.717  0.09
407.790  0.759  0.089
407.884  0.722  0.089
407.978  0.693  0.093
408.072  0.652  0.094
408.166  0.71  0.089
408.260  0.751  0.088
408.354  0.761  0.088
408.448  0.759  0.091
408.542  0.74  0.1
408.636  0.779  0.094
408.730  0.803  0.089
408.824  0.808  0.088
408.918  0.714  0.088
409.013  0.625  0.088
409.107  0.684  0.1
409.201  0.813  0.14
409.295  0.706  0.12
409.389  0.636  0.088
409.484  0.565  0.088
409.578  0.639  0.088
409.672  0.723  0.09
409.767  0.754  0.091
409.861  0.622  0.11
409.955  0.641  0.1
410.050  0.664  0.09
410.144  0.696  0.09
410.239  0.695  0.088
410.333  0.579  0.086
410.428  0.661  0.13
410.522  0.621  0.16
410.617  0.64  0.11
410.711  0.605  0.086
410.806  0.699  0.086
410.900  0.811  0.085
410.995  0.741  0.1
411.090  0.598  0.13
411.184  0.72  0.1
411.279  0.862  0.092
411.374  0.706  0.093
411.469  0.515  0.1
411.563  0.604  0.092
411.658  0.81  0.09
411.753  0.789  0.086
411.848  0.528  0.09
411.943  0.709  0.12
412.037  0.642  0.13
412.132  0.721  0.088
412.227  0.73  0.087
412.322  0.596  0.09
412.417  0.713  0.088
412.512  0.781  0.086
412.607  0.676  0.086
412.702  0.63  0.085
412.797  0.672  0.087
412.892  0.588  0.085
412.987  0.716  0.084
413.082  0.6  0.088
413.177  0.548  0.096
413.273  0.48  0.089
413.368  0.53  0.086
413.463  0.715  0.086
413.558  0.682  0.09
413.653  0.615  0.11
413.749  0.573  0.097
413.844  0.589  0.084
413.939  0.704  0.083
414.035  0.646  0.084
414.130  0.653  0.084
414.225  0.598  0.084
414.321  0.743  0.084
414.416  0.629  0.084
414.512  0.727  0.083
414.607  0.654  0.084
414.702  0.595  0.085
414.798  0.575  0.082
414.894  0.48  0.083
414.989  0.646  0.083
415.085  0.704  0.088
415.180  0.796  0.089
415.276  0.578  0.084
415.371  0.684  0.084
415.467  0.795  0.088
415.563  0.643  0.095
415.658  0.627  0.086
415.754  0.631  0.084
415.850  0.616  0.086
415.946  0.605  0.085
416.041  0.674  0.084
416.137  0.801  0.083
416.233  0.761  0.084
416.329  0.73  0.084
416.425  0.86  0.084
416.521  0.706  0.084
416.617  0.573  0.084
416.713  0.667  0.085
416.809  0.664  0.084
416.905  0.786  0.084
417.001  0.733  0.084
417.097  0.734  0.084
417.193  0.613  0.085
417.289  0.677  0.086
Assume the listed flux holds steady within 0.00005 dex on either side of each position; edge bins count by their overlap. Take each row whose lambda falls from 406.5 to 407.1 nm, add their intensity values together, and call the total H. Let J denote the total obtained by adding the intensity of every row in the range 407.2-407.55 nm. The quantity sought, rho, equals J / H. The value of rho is 0.6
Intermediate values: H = 4.1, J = 2.6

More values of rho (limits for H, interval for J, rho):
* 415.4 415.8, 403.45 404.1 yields 1.7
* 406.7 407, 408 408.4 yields 1.5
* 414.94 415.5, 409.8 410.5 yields 1.1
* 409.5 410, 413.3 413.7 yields 0.8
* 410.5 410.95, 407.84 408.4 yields 1.3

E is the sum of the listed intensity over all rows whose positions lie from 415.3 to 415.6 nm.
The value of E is 2.12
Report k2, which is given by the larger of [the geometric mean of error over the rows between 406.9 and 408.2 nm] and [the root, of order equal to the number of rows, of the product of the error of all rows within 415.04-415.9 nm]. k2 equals 0.099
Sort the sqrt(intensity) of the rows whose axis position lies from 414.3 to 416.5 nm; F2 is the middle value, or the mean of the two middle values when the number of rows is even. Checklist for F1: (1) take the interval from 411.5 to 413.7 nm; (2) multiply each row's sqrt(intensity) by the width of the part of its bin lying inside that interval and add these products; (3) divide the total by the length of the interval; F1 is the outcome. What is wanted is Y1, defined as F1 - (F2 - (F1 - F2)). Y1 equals 0.00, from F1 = 0.807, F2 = 0.809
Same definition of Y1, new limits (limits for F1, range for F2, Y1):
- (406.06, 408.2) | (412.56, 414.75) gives 0.05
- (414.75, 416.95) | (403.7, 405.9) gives -0.05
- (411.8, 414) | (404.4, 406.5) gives -0.02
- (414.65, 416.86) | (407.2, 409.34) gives -0.06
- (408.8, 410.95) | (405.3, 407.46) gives 0.02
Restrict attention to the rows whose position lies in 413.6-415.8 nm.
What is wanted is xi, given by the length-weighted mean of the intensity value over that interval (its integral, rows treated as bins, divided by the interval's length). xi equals 0.647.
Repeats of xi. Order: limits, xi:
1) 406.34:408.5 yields 0.689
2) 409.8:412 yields 0.675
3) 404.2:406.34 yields 0.708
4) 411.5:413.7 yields 0.655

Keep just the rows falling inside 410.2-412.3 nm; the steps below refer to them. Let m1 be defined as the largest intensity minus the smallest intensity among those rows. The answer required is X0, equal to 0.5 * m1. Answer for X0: 0.17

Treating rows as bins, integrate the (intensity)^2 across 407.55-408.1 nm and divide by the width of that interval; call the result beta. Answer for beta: 0.48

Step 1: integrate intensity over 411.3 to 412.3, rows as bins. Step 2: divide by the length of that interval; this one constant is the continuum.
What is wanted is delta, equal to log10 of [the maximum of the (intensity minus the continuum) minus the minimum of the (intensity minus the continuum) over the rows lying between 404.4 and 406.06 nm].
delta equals -0.481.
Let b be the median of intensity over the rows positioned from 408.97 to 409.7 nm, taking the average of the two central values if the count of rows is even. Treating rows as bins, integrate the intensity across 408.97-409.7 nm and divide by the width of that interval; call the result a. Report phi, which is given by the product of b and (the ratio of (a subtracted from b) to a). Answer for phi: -0.012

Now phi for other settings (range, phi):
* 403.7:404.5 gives 0.024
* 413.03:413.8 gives -0.007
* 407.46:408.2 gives 0.029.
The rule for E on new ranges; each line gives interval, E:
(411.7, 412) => 2.03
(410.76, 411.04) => 2.25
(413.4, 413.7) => 2.01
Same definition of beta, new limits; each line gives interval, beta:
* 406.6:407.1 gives 0.46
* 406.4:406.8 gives 0.43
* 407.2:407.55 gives 0.43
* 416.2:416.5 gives 0.61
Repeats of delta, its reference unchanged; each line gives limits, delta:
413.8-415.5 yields -0.500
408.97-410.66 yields -0.606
